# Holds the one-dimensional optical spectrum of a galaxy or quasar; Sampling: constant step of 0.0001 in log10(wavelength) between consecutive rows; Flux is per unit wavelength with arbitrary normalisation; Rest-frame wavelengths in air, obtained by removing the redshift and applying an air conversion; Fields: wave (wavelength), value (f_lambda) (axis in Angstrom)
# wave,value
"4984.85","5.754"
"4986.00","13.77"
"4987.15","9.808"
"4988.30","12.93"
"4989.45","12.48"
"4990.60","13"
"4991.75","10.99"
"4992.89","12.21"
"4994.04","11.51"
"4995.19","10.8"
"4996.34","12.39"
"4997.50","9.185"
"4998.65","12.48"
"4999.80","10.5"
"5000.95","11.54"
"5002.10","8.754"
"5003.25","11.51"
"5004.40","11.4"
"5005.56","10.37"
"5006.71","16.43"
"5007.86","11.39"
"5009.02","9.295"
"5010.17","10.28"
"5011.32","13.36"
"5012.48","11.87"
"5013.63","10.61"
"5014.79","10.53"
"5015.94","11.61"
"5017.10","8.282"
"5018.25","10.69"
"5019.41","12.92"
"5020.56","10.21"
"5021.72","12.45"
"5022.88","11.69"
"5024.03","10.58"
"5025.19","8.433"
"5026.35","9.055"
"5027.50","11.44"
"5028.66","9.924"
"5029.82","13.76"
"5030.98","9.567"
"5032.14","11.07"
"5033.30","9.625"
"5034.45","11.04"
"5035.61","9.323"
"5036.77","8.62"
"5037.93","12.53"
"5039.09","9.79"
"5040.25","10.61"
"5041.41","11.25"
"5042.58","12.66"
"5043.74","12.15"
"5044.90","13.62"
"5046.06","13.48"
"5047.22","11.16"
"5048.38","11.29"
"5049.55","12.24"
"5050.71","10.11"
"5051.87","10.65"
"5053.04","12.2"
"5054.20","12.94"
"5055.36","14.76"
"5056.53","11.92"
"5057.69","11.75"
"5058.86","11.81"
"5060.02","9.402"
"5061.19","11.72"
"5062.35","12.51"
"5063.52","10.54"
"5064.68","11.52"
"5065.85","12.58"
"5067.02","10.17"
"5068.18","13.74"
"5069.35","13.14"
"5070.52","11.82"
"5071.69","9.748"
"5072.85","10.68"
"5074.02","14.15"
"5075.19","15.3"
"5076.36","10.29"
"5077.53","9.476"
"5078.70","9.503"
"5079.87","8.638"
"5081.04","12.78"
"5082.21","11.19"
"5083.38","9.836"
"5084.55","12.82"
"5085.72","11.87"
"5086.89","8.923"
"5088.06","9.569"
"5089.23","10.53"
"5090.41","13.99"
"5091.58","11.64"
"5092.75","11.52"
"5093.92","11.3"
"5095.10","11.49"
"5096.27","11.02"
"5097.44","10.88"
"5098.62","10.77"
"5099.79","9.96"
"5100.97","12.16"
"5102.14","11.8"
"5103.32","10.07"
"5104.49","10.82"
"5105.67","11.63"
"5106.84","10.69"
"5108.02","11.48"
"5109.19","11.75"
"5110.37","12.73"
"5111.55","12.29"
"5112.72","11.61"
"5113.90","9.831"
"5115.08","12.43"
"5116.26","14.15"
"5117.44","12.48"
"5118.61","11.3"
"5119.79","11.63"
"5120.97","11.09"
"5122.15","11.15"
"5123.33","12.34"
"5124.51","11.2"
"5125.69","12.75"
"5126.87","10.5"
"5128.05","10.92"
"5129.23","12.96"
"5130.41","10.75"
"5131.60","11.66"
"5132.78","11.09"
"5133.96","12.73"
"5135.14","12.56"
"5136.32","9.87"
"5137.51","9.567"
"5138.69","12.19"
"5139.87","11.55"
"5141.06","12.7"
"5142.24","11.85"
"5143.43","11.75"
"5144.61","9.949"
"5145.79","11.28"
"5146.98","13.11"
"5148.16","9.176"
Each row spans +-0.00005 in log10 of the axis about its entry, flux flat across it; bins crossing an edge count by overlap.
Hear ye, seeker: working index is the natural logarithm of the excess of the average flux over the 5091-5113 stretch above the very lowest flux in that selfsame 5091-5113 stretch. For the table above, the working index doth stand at 0.33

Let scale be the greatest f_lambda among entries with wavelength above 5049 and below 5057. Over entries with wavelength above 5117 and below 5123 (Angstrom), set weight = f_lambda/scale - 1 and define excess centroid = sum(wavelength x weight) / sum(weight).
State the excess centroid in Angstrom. 5120.0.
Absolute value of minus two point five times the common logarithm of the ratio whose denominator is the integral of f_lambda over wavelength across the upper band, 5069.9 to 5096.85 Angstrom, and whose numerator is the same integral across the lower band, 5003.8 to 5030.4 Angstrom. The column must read 0.021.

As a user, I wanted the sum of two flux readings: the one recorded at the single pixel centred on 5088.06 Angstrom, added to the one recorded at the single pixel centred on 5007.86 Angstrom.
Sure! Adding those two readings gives 21.0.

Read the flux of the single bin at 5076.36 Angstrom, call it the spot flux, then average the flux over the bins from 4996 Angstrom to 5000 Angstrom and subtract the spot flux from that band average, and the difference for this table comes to 0.8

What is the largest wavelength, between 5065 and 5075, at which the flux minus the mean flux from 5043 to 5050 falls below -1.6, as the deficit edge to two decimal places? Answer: 5072.85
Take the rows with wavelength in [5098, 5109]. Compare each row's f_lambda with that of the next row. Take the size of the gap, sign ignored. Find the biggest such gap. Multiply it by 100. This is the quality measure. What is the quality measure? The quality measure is 220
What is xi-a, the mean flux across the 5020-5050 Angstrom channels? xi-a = 11.1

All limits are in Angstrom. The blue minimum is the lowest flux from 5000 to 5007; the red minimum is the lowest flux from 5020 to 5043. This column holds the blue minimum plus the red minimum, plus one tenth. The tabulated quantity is 17.3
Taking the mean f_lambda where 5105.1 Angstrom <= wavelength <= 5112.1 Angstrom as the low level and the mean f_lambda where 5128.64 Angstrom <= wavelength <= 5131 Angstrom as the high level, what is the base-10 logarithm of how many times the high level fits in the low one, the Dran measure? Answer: 0.00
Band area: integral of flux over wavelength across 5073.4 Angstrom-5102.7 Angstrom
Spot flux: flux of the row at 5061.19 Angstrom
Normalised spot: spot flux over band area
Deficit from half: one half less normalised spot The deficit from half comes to 0.464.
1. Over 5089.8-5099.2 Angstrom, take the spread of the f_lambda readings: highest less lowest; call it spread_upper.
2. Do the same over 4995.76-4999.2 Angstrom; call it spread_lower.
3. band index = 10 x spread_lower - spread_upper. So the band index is 30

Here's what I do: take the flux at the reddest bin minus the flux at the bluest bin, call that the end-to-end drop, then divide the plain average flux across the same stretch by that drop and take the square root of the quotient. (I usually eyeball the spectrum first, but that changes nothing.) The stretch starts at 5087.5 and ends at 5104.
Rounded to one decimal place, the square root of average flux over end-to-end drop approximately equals 4.7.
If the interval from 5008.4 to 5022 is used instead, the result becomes 1.9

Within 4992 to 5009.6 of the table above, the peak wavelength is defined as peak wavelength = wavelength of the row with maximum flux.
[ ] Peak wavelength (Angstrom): 5006.71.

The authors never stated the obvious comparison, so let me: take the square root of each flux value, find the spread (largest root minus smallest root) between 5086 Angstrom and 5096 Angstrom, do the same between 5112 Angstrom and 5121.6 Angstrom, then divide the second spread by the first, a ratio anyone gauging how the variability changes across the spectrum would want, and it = 0.8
